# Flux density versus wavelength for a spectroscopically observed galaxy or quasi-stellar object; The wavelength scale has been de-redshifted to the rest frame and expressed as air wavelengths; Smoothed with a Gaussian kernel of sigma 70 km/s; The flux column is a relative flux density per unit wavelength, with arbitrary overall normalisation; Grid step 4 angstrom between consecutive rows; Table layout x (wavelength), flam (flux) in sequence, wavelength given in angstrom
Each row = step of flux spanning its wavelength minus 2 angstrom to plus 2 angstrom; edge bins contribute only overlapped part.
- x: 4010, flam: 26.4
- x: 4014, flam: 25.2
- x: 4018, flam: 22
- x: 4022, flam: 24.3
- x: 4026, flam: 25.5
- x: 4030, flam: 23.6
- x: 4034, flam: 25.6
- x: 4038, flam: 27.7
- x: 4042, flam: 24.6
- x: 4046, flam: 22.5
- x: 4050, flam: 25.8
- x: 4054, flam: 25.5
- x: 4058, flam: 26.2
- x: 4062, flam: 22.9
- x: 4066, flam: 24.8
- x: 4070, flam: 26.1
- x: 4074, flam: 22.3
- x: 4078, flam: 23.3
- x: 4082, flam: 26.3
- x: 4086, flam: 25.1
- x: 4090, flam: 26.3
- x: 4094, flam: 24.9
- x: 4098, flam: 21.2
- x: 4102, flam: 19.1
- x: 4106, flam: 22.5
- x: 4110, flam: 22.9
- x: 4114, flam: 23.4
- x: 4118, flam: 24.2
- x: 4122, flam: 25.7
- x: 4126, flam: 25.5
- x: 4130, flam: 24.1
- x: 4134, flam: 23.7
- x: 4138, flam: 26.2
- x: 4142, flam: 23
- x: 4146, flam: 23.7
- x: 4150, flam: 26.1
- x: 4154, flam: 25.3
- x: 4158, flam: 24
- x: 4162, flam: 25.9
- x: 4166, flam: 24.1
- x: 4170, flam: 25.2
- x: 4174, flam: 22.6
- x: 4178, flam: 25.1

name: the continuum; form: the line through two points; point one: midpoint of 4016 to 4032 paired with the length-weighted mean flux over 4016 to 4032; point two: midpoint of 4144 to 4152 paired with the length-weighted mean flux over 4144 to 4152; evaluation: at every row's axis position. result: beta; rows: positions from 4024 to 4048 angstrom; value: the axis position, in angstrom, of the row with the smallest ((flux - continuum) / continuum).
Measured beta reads 4046 angstrom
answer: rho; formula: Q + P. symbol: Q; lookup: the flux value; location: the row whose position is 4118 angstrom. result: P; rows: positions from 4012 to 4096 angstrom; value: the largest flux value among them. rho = 51.9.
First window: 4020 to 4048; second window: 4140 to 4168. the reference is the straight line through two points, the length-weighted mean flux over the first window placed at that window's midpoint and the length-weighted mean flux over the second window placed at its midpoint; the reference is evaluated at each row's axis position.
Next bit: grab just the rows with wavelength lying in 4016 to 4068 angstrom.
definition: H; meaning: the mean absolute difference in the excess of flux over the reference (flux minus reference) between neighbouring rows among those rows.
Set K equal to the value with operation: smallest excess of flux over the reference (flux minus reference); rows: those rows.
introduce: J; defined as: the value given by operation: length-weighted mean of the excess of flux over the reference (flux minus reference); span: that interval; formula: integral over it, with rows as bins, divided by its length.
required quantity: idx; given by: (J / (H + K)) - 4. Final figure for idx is -3.86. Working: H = 2.02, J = -0.12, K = -2.9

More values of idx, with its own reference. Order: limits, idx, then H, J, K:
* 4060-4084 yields -2.07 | 2.20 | -0.47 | -2.4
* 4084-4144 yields -3.80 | 1.62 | -0.81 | -5.6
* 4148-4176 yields -4.48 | 1.58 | 0.17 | -1.9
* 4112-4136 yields -3.48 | 0.86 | -0.21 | -1.3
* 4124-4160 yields -4.50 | 1.59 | 0.01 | -1.6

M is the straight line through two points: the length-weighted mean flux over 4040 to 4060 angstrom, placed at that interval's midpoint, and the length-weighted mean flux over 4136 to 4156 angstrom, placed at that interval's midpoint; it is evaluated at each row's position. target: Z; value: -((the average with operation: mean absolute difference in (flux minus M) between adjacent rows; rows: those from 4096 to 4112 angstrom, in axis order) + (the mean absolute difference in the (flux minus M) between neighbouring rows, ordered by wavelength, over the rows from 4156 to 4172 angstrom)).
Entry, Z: -3.6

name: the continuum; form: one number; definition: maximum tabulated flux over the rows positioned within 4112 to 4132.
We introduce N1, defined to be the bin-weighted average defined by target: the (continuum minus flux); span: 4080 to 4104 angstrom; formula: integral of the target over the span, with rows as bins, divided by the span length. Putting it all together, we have 1.9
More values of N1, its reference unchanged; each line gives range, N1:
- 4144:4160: 0.9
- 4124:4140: 0.8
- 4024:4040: 0.1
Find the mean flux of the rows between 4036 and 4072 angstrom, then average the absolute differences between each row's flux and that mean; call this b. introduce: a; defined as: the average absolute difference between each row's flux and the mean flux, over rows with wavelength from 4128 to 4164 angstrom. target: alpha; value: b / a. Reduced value 1.2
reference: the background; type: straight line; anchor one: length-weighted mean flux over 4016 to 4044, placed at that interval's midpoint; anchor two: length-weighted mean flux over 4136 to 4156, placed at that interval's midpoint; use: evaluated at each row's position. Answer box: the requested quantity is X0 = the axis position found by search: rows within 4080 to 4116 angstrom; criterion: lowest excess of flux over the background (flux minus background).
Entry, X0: 4102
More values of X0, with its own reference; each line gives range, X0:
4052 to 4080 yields 4074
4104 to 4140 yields 4106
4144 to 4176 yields 4174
